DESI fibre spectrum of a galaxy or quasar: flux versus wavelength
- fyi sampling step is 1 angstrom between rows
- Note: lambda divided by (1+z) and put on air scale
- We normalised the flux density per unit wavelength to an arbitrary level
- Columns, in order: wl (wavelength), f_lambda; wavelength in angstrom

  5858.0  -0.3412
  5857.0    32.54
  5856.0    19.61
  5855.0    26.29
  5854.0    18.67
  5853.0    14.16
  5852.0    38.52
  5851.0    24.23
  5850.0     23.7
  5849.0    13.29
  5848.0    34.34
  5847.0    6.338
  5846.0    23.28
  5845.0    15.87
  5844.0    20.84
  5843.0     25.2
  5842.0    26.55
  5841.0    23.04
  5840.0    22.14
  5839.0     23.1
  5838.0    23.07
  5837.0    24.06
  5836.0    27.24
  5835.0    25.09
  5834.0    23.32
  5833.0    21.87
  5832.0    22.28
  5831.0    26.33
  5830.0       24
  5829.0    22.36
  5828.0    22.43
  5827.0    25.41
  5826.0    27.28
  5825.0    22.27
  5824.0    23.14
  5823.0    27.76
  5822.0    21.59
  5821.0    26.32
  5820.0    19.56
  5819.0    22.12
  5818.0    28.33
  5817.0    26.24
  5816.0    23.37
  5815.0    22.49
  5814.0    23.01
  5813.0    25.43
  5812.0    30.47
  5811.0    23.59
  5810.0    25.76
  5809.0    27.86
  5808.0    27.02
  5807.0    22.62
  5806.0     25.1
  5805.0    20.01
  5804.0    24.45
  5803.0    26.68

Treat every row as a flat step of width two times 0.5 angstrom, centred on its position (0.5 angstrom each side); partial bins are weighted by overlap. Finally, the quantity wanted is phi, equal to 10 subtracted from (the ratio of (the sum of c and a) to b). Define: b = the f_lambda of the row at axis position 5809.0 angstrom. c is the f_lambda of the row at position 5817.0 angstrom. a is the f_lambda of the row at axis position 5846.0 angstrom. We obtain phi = -8.22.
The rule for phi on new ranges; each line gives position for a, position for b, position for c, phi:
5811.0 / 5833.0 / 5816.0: -7.85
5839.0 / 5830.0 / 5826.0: -7.90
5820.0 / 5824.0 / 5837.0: -8.11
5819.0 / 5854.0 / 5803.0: -7.39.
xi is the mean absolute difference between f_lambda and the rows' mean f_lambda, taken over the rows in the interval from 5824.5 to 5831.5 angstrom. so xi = 1.8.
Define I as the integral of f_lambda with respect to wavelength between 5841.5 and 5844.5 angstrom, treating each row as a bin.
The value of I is 73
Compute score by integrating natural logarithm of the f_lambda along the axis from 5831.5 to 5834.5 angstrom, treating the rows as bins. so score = 9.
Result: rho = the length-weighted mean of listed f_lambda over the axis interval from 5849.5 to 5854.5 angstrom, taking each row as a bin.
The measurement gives 23.86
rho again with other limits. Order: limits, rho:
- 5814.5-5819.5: 24.51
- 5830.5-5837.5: 24.31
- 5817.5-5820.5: 23.34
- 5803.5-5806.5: 23.19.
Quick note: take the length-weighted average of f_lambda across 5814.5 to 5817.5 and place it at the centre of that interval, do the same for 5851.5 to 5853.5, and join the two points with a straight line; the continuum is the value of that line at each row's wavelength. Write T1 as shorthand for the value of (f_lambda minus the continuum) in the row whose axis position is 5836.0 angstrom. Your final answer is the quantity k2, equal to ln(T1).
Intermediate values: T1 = 1.9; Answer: 0.7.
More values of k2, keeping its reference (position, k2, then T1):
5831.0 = 0.3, 1.3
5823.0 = 1.2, 3.3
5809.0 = 1.5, 4.3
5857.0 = 1.8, 5.9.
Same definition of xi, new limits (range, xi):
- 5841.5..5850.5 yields 6.2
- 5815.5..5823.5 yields 2.8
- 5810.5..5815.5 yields 2.4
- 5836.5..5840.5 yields 0.5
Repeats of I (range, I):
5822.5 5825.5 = 73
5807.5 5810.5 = 81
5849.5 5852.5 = 86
